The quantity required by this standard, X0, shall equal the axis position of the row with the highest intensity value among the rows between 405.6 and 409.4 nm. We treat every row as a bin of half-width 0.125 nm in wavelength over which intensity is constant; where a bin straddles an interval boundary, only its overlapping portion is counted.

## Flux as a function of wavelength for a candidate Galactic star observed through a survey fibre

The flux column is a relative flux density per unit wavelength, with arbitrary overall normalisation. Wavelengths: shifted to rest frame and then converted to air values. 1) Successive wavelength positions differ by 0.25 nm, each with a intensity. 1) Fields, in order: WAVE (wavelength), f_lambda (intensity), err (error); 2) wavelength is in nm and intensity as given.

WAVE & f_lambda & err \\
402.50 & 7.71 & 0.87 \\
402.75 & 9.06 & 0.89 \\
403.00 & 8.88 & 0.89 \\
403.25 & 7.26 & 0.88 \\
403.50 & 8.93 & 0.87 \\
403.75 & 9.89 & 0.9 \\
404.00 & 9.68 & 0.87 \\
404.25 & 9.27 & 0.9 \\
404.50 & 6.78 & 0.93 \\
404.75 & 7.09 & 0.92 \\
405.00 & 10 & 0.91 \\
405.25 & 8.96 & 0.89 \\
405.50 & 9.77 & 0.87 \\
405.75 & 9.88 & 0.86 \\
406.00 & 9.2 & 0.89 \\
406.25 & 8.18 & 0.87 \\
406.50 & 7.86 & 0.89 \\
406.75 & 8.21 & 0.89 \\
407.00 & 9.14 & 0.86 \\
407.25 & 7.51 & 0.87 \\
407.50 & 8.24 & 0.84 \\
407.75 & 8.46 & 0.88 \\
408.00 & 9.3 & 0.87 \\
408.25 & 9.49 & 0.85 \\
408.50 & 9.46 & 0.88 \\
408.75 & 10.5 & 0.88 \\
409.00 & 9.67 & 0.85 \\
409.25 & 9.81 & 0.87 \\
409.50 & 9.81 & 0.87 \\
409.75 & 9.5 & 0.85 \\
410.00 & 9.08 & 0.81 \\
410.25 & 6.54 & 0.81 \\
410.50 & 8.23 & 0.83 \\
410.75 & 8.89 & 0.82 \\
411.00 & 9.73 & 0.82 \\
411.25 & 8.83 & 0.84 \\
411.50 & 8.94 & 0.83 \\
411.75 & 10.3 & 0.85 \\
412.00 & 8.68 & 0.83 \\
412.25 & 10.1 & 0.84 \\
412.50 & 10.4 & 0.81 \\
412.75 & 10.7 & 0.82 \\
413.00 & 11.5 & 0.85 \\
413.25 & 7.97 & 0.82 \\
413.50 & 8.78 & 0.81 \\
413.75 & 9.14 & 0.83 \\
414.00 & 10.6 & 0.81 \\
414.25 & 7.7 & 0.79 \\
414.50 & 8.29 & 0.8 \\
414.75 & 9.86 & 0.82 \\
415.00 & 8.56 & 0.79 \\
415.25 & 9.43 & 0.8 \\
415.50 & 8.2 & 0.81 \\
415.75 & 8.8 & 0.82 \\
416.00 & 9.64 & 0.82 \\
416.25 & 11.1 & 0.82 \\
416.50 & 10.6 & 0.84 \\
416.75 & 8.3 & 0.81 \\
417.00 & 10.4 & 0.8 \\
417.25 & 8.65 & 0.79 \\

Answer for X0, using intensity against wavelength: 408.75 nm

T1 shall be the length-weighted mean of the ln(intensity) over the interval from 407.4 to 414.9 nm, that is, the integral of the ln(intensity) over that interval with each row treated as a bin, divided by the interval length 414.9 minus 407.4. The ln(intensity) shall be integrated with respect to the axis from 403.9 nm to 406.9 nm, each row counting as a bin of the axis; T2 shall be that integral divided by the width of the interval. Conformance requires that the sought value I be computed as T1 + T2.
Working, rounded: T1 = 2.22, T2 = 2.16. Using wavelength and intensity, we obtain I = 4.38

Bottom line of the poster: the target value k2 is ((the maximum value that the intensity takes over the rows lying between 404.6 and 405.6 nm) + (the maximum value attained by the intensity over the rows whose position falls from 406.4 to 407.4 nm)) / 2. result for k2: 9.57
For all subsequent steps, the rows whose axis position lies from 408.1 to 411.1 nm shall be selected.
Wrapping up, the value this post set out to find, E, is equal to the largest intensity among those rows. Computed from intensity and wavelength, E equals 10.5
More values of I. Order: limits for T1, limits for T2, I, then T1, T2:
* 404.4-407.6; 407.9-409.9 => 4.41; 2.14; 2.27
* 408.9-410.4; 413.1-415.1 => 4.37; 2.19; 2.18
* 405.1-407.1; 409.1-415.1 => 4.40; 2.18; 2.22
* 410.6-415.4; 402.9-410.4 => 4.41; 2.23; 2.18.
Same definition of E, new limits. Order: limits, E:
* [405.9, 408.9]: 10.5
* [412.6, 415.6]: 11.5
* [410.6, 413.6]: 11.5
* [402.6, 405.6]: 10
